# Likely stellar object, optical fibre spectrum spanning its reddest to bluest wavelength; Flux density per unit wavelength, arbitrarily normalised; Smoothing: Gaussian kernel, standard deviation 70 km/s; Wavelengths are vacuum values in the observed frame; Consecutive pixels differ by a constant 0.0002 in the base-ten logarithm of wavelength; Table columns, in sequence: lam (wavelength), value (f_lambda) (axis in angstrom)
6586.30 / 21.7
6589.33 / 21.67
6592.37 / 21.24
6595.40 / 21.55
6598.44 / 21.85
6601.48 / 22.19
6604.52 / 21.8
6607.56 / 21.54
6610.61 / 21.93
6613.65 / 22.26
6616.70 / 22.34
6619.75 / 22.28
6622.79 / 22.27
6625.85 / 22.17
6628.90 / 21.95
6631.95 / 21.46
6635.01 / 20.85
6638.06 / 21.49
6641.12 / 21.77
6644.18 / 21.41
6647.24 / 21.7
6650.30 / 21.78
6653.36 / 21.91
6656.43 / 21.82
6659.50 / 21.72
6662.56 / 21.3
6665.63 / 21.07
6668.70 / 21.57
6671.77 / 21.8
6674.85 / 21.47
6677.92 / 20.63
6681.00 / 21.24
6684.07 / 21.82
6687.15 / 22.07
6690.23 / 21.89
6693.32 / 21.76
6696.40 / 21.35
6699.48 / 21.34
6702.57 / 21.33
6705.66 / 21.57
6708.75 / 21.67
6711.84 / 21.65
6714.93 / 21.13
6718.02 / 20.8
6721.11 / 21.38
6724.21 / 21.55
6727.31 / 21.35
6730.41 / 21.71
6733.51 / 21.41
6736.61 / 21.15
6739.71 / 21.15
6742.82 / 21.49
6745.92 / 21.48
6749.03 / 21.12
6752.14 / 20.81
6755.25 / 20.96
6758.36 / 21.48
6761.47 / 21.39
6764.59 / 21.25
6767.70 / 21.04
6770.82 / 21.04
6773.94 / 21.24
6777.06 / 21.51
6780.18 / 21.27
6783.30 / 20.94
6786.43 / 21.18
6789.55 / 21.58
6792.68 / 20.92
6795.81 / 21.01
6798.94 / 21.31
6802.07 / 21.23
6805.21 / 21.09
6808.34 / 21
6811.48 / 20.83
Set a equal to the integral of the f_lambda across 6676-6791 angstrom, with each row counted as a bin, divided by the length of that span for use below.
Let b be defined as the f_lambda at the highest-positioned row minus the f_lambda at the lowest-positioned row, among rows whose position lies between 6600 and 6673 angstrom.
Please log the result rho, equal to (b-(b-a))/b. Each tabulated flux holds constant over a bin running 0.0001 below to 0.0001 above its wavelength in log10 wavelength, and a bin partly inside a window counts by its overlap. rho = -55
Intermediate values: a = 21.35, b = -0.39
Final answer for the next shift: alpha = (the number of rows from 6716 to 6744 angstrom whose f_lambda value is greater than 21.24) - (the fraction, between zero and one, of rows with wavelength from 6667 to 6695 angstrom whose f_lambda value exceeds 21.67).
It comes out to 5.4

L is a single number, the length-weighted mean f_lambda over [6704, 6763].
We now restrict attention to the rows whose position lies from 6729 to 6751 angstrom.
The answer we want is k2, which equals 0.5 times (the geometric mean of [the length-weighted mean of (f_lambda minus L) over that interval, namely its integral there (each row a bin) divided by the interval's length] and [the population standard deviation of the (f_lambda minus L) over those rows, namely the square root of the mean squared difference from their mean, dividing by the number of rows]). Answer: 0.03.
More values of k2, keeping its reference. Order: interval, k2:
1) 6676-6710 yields 0.13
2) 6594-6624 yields 0.22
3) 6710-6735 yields 0.06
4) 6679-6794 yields 0.04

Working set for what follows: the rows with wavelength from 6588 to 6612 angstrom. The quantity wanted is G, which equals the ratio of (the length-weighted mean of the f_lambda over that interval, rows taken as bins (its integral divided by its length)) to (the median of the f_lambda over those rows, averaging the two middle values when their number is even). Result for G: 0.999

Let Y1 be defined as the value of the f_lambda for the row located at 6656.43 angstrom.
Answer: 21.82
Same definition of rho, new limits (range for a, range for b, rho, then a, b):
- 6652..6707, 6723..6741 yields -54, 21.53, -0.40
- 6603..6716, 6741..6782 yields -98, 21.65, -0.22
